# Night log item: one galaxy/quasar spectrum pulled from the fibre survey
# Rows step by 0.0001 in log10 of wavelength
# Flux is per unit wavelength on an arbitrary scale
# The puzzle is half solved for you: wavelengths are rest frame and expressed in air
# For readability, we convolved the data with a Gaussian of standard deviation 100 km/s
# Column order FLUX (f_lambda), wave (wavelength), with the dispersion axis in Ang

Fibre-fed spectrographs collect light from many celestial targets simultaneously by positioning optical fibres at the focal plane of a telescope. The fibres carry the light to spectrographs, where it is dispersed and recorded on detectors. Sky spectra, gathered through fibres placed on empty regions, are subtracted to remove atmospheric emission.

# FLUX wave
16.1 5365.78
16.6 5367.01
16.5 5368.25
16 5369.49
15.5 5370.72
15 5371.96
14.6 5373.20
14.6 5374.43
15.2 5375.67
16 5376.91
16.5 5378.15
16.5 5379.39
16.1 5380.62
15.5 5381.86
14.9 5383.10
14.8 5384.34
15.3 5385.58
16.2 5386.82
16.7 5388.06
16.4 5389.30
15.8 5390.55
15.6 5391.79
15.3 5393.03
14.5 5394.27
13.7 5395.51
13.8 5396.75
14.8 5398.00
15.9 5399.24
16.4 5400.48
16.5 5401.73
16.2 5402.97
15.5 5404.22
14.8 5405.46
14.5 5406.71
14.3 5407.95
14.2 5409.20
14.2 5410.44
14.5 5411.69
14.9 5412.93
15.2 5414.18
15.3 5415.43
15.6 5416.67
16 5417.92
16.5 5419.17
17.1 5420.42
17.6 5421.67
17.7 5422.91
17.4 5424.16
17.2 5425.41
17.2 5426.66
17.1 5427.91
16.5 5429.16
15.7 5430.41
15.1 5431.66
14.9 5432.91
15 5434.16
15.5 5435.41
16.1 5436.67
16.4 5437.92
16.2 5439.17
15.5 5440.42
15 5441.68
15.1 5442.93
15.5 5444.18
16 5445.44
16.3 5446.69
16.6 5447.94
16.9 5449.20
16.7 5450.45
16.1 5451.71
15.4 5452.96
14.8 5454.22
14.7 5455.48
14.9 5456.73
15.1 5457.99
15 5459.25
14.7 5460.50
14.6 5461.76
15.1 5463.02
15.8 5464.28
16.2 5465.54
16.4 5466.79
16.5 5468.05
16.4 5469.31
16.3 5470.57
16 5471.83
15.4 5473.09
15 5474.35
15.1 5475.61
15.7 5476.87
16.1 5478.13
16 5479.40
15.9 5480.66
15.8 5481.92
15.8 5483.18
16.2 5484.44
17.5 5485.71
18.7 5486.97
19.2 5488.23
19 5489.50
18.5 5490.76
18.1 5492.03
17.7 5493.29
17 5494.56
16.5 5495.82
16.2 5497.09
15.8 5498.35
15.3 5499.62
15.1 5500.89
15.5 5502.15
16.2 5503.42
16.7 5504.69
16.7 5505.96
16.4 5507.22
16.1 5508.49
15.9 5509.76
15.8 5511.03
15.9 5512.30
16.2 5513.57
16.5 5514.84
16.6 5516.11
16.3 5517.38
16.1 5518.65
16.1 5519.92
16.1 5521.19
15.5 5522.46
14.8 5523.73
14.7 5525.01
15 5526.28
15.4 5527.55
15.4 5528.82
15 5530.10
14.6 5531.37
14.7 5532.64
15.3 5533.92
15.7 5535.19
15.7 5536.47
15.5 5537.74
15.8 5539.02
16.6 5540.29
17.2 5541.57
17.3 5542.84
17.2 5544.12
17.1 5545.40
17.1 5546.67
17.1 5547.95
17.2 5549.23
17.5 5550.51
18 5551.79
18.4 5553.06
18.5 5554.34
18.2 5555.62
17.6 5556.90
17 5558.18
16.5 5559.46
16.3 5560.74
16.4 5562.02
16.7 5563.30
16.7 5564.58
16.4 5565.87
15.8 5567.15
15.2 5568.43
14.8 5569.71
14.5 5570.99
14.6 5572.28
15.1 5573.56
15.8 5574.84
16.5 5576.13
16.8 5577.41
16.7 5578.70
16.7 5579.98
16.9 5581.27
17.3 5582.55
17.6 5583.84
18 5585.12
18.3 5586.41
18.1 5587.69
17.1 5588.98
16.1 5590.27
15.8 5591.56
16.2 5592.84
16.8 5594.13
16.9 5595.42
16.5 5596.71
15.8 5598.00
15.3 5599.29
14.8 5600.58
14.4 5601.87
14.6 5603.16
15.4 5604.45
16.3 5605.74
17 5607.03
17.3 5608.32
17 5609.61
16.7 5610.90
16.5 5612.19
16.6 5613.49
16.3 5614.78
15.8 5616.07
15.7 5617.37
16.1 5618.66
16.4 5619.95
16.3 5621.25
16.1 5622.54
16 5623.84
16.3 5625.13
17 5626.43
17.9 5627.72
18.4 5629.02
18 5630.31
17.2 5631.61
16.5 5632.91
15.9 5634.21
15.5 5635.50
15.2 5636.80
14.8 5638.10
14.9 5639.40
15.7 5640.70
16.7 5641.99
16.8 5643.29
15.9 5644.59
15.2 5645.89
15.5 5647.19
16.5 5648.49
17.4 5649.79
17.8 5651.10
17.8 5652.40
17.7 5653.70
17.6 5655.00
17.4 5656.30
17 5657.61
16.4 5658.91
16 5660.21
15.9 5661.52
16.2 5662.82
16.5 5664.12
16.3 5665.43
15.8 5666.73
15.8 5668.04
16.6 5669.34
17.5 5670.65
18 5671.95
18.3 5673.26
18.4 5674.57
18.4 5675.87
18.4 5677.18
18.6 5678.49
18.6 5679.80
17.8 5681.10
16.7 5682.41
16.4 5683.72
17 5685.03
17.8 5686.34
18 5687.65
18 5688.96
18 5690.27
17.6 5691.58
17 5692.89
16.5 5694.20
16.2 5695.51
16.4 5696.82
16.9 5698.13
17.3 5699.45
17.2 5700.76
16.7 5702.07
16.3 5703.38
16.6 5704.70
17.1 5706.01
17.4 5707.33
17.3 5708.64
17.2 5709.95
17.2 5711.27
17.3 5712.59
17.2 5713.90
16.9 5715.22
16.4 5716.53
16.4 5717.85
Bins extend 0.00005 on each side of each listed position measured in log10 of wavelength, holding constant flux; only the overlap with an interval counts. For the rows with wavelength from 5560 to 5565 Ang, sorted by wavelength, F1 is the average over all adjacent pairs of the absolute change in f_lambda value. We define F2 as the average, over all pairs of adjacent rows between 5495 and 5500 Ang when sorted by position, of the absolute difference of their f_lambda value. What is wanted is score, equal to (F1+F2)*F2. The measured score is 0.21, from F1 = 0.1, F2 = 0.40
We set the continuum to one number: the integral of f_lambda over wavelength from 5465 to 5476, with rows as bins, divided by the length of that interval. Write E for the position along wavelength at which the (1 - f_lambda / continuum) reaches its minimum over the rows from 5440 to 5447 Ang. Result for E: 5446.69 Ang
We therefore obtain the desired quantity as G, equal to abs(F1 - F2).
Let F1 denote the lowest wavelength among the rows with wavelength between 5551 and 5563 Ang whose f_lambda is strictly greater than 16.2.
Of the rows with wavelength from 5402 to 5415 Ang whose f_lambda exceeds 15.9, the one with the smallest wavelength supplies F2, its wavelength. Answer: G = 148.8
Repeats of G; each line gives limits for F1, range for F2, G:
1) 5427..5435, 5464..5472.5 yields 37.6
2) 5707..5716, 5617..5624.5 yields 88.7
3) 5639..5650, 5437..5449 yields 204.1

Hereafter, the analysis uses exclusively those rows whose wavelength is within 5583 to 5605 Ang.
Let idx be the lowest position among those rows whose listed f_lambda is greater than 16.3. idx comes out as 5583.84 Ang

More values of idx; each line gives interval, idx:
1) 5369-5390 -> 5378.15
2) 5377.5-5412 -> 5378.15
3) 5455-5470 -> 5466.79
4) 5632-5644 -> 5632.91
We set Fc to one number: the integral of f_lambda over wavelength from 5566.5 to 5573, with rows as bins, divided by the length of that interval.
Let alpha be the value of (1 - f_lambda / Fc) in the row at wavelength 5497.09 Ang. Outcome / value -0.080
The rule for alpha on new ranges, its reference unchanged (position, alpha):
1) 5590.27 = -0.074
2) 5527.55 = -0.027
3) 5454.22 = 0.013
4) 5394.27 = 0.033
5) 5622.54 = -0.074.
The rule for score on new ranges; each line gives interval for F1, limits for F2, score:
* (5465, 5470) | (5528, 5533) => 0.13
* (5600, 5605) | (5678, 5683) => 0.70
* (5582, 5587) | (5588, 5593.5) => 0.51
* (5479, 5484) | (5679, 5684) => 0.59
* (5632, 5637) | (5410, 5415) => 0.26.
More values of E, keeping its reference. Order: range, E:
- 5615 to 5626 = 5619.95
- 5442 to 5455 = 5449.20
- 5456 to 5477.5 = 5468.05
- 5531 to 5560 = 5554.34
